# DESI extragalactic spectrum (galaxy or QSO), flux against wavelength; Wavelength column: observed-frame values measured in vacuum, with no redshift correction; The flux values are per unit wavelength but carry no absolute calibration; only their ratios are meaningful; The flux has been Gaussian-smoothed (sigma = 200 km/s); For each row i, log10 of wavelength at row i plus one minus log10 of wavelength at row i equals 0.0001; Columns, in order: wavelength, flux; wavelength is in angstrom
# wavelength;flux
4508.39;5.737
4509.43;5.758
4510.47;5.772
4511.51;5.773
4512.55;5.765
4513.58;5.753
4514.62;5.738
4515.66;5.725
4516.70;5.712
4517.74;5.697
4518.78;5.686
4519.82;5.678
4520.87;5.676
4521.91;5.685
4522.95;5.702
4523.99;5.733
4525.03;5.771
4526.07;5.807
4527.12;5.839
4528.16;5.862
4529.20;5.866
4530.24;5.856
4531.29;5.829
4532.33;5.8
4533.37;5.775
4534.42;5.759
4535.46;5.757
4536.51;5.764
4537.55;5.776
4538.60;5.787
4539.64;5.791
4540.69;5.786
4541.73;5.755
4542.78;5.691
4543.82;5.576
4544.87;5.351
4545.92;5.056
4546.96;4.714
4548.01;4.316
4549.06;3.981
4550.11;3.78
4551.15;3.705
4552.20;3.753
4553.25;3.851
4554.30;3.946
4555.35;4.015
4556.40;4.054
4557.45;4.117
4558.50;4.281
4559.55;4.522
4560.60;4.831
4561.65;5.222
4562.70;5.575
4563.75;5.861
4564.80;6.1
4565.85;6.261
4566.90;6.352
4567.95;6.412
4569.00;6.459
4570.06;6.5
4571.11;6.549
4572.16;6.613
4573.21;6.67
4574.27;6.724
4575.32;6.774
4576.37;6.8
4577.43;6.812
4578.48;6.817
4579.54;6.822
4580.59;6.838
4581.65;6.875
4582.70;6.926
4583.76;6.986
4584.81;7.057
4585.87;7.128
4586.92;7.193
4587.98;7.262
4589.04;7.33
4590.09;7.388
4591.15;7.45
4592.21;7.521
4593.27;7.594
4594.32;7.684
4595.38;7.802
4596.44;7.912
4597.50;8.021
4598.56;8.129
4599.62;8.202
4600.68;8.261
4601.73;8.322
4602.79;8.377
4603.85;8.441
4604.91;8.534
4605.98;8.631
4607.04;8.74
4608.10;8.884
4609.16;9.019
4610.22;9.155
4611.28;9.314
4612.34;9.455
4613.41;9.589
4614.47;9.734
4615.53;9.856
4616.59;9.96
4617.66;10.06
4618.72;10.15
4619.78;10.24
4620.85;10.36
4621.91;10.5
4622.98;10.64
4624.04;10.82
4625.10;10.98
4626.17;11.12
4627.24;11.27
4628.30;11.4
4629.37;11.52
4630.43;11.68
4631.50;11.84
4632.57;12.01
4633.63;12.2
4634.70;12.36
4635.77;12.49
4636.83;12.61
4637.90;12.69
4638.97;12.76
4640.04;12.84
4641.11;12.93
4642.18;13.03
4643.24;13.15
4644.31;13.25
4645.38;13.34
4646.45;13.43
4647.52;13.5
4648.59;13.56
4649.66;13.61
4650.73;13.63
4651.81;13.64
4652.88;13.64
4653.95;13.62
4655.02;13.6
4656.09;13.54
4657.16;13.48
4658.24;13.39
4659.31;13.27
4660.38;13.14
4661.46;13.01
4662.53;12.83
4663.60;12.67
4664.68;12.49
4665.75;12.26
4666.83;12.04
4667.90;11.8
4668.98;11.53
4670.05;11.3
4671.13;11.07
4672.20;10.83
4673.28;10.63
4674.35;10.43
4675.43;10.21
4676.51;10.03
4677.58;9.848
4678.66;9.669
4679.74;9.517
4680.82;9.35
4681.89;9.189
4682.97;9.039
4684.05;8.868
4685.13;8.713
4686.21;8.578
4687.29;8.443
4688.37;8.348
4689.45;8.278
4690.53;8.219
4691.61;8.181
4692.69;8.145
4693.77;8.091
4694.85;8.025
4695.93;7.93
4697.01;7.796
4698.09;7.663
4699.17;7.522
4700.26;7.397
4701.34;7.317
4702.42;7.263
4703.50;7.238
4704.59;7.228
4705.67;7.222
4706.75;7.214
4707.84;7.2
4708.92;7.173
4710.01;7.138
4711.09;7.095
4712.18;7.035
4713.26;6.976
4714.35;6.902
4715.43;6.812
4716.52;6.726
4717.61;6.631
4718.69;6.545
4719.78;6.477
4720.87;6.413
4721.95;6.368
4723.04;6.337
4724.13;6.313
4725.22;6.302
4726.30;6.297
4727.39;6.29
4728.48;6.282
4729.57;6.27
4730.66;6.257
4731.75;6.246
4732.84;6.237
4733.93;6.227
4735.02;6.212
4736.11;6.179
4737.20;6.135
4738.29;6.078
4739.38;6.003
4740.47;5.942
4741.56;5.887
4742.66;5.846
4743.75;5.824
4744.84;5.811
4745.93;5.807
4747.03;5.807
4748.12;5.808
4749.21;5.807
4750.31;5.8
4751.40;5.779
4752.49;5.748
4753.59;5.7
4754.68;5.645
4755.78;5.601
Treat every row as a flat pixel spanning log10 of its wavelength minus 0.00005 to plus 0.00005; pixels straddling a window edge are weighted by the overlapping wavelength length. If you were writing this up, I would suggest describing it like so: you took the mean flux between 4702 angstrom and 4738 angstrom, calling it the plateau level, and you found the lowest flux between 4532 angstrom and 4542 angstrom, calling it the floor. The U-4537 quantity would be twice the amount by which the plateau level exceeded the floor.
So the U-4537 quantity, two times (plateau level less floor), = 2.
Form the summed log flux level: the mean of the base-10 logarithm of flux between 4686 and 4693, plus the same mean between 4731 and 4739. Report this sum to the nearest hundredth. 1.71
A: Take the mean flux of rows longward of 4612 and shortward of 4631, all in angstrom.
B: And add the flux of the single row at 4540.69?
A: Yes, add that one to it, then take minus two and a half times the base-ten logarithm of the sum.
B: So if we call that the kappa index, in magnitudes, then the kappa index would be -3.03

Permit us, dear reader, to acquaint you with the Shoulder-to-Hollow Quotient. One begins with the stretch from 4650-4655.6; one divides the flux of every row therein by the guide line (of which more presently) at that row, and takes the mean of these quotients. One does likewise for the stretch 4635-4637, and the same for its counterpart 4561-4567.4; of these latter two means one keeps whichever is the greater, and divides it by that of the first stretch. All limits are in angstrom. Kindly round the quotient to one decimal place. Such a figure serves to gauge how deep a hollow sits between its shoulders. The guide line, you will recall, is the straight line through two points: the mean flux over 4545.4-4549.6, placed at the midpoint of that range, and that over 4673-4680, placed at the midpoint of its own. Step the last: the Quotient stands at 1.0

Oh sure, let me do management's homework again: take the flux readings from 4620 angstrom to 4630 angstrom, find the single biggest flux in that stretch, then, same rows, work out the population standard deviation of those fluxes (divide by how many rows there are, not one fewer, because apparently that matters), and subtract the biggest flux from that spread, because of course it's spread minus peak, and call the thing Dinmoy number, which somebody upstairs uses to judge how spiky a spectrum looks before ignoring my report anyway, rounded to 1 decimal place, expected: -11.1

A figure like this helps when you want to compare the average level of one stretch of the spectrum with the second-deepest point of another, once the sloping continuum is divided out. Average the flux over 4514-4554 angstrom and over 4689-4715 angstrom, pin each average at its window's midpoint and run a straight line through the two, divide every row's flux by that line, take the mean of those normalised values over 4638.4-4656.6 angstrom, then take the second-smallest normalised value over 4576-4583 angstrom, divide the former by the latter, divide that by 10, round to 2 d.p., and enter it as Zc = 0.17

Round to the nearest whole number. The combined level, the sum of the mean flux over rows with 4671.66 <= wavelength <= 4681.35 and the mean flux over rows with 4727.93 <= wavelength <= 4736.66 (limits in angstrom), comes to 16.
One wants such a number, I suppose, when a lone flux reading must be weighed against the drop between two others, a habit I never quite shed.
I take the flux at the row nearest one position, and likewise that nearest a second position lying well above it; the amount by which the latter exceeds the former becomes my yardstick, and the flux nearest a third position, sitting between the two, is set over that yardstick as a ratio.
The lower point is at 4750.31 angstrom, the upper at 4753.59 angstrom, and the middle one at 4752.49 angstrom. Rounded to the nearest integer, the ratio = -57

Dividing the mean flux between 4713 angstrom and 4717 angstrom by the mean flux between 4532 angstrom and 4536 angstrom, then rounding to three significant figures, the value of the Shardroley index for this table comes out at 1.19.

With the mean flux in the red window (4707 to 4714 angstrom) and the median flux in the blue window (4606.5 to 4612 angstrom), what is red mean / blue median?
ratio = 0.79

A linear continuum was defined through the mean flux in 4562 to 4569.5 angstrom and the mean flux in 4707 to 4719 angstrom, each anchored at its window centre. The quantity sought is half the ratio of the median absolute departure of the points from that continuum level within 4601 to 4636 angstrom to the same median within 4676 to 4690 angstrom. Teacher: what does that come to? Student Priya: 0.8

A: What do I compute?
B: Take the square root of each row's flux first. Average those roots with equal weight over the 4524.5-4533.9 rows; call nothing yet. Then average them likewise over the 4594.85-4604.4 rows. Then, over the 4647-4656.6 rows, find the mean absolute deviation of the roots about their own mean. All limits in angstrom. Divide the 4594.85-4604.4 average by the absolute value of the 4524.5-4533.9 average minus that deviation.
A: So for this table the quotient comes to 1.19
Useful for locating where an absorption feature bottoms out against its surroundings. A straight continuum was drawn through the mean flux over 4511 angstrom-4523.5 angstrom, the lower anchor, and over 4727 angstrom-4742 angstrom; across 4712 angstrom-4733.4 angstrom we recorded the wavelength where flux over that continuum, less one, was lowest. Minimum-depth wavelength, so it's 4732.84 angstrom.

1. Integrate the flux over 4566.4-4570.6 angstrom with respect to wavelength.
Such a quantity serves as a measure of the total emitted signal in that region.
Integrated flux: 27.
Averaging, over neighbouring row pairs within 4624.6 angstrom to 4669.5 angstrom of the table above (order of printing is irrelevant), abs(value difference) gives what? 0.116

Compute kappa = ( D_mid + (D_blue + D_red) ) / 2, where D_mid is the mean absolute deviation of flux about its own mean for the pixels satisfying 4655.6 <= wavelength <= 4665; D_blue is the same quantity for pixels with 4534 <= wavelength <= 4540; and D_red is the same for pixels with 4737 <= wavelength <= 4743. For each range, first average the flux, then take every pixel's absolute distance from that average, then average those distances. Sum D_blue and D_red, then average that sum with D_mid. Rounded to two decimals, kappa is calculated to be 0.20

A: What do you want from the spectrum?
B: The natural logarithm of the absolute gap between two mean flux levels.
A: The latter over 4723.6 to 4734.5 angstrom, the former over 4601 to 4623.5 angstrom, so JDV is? 1.1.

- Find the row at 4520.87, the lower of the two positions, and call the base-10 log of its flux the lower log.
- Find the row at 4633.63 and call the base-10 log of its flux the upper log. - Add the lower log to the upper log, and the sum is 1.84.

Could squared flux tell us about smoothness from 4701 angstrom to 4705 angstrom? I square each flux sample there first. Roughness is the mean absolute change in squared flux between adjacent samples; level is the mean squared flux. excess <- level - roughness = 52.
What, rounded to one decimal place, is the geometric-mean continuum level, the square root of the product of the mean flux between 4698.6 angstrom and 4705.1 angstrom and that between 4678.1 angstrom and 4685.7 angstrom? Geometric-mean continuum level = 8.2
